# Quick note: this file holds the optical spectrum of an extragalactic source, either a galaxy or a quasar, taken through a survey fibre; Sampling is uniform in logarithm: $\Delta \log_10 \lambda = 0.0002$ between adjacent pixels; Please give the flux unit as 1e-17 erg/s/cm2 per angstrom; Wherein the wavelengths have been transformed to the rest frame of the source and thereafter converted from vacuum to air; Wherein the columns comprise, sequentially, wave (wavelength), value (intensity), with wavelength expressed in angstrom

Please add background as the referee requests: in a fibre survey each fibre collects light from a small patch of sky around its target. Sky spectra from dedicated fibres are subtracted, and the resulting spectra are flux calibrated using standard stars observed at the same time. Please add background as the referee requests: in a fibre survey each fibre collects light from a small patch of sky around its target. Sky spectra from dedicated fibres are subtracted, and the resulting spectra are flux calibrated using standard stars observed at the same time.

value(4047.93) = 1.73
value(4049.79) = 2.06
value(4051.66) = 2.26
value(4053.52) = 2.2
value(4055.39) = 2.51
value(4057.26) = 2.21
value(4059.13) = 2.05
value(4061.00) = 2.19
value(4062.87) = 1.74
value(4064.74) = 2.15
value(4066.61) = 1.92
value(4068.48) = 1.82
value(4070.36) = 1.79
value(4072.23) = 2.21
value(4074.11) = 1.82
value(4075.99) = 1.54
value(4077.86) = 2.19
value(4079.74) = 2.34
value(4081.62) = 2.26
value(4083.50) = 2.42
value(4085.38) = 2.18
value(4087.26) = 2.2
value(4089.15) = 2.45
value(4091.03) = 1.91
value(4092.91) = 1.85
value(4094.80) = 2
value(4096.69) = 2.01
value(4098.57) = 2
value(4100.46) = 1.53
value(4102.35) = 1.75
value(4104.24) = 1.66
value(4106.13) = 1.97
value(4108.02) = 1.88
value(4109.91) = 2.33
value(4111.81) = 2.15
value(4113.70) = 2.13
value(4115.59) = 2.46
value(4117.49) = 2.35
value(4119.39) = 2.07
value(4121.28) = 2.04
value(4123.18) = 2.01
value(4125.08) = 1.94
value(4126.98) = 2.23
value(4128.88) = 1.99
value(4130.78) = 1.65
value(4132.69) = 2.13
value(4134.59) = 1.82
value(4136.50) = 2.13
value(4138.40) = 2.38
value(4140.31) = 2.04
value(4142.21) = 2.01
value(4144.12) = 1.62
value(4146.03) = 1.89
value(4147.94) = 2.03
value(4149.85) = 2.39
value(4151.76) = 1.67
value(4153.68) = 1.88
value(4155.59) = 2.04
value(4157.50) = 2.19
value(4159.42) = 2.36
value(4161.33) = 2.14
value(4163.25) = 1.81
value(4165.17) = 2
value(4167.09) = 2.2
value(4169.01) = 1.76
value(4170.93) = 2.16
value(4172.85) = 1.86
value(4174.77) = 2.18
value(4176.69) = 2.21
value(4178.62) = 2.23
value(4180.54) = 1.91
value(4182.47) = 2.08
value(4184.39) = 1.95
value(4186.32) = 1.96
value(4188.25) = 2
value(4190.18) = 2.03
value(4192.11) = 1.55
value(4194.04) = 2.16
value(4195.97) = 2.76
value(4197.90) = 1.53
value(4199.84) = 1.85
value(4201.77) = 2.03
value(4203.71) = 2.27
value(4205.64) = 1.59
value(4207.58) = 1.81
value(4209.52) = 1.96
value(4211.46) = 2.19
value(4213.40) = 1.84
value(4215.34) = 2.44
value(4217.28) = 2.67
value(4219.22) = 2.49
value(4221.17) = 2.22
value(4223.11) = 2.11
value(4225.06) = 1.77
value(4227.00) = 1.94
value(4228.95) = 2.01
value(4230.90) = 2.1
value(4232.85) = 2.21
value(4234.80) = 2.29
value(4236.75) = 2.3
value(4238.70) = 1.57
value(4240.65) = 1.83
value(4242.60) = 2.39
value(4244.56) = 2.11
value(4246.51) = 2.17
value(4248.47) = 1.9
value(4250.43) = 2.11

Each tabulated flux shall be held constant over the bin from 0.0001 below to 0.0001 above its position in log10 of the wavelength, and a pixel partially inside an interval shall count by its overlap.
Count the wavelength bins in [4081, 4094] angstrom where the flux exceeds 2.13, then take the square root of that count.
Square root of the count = 2.24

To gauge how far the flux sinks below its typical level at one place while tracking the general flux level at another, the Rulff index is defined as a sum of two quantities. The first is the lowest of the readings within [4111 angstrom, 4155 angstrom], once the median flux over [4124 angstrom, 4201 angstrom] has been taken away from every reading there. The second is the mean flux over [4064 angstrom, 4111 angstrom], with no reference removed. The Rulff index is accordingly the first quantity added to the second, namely 1.61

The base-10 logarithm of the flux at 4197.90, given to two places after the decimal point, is 0.18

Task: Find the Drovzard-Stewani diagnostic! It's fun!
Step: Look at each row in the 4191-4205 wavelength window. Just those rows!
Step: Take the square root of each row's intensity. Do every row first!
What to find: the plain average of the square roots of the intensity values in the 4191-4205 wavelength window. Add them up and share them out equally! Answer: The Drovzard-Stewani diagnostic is 1.41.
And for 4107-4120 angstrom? 1.48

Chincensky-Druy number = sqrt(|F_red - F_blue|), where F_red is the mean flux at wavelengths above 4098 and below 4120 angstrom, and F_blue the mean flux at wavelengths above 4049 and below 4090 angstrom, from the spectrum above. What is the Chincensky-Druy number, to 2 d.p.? 0.30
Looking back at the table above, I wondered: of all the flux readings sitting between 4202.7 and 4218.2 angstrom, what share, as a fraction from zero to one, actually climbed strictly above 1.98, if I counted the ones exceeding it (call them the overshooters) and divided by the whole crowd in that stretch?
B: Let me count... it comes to 0.50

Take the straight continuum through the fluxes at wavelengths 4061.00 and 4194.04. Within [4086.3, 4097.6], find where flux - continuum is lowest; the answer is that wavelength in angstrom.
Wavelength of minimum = 4092.91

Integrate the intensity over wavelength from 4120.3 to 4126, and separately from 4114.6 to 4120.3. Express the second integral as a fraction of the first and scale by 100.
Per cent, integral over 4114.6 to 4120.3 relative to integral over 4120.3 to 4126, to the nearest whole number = 115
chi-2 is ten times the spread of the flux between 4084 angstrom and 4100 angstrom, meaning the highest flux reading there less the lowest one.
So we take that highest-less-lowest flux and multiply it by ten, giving 6.0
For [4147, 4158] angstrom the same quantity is 7.2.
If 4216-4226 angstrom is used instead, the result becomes 9.0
